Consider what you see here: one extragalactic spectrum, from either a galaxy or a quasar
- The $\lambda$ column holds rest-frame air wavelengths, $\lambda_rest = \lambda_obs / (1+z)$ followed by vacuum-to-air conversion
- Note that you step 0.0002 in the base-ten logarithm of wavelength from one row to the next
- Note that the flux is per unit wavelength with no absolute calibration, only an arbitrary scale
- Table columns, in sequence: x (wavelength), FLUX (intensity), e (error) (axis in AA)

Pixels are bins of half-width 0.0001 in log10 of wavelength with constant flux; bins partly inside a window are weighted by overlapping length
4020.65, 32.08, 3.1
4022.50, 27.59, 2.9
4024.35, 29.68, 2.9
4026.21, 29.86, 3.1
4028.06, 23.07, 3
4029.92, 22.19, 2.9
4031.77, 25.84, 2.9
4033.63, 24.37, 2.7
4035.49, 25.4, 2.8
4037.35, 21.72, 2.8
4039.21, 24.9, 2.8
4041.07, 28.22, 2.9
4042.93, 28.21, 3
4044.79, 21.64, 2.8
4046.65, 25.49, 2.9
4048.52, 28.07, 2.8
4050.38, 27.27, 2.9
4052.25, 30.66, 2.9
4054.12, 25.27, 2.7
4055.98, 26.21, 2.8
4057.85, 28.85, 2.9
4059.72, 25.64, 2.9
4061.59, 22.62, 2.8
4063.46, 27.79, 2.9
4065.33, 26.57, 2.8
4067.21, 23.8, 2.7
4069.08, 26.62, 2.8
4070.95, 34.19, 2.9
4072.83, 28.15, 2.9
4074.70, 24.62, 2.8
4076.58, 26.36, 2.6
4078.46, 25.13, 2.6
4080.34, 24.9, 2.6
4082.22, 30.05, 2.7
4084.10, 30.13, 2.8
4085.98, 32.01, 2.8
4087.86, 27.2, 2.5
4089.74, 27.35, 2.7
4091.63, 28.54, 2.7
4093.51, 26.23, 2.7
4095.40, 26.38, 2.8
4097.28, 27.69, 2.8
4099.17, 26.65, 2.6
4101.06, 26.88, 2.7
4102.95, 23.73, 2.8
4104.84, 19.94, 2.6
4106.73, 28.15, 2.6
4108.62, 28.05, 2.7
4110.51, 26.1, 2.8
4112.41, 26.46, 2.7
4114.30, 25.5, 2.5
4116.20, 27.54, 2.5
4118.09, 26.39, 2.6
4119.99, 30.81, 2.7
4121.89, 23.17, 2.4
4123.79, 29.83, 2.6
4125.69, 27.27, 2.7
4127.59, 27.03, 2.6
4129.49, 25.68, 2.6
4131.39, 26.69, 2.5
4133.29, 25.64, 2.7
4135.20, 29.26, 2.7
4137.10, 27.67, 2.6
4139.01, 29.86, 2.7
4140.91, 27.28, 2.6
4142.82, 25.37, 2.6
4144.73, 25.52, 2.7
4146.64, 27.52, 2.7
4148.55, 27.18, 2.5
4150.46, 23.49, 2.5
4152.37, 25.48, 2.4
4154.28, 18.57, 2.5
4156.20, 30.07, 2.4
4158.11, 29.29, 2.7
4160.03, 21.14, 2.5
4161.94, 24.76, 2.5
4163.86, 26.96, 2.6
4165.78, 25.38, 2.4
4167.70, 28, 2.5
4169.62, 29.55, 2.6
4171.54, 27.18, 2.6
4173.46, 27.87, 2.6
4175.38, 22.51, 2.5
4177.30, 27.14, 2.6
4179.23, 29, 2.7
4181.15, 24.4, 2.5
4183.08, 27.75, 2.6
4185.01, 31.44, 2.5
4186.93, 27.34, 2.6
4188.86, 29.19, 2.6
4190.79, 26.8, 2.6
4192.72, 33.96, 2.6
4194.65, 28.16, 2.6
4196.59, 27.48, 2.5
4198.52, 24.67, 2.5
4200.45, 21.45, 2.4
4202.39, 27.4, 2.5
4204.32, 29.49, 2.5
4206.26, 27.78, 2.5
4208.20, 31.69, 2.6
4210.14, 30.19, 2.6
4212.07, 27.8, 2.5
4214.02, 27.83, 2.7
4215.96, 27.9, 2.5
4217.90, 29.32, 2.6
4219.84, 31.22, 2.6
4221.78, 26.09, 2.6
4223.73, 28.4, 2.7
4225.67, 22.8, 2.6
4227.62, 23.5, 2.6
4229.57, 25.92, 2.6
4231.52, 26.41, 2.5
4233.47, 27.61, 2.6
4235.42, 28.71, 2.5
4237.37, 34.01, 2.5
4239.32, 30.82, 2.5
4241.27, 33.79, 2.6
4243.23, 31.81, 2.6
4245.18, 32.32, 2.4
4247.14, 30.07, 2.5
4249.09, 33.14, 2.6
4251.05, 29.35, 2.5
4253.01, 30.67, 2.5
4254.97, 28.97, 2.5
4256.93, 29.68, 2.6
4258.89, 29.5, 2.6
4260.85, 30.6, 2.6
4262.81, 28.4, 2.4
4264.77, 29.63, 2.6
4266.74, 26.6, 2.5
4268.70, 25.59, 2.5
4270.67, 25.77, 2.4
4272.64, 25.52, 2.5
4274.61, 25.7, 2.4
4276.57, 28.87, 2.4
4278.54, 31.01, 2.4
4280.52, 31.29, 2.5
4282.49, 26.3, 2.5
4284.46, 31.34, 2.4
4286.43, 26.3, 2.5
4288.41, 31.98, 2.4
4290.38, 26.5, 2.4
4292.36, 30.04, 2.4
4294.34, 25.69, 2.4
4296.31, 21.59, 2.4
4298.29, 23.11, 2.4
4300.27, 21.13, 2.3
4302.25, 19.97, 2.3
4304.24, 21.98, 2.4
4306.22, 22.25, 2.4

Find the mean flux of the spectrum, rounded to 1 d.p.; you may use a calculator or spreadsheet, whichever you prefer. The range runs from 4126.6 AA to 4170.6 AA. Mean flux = 26.4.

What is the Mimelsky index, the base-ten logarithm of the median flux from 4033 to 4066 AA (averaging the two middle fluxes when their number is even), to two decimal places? 1.41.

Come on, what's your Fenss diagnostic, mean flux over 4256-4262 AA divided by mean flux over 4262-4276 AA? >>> 1.12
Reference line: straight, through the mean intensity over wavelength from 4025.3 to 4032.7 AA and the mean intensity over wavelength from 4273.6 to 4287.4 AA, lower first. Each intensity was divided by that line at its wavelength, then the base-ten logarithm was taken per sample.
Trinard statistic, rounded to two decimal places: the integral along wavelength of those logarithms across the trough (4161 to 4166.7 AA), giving -0.13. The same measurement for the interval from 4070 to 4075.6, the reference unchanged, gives 0.26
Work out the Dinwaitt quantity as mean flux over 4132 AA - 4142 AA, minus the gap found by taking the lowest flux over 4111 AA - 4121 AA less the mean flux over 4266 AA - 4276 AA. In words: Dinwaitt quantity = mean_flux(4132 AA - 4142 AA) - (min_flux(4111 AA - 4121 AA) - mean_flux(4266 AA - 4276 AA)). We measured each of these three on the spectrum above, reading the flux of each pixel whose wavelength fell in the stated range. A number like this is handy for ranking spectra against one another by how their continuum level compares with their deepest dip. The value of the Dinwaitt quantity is 28.3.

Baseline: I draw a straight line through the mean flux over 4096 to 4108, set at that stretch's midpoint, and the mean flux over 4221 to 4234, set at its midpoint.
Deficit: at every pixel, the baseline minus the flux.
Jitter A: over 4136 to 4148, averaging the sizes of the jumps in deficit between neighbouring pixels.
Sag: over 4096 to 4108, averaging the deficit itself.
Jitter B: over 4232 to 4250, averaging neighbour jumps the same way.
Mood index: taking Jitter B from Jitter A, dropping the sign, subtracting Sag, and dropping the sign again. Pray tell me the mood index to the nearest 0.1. 0.8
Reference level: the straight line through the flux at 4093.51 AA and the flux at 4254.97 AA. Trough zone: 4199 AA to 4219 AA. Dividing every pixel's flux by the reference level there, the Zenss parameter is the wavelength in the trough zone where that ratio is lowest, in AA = 4200.45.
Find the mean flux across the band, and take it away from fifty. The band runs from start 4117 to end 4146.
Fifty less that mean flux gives 22.8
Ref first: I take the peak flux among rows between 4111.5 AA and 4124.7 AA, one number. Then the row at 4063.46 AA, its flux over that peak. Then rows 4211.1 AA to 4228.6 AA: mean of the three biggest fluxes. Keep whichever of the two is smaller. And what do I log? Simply 0.90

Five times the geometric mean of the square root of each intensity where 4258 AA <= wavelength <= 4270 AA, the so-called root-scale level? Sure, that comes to 26.6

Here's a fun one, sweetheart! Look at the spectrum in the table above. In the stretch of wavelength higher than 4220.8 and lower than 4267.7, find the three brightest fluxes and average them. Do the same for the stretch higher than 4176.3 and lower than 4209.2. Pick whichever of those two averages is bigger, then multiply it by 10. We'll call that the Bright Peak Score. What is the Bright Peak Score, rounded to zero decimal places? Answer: 336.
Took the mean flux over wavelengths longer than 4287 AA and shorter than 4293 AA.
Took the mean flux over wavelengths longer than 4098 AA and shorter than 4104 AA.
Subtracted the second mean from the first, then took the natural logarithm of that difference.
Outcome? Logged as 1.3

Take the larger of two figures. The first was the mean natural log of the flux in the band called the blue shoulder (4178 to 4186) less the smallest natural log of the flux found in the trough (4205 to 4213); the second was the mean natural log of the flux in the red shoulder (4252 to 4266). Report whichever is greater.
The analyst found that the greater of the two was 3.39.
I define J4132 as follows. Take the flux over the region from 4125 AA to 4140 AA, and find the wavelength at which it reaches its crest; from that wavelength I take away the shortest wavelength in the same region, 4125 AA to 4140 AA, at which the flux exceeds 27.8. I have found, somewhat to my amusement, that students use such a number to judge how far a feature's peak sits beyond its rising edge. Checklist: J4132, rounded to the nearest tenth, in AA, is 3.8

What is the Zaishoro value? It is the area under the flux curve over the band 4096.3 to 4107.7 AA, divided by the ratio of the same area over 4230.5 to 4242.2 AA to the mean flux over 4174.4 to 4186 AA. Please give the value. 22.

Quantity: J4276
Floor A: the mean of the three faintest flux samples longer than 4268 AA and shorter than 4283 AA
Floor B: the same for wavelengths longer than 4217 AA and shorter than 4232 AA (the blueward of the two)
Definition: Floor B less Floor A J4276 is -1.5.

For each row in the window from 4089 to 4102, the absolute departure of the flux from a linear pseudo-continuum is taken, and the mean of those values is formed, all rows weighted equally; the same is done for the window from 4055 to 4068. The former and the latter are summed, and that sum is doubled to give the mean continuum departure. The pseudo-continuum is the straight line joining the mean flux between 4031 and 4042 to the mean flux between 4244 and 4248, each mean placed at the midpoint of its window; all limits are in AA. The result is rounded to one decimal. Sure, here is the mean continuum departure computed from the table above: 4.7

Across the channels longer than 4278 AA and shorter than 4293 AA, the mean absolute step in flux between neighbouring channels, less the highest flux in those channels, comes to -27.7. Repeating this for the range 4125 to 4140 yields -28.3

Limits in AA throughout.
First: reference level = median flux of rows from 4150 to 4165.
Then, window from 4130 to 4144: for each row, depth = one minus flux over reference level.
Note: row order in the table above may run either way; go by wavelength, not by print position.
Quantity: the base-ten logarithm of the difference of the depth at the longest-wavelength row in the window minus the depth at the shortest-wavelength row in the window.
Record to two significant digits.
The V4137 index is -1.3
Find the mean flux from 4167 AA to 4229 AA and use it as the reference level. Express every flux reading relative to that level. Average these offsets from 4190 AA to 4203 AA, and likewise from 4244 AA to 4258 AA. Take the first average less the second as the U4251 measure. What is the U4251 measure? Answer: -3.5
